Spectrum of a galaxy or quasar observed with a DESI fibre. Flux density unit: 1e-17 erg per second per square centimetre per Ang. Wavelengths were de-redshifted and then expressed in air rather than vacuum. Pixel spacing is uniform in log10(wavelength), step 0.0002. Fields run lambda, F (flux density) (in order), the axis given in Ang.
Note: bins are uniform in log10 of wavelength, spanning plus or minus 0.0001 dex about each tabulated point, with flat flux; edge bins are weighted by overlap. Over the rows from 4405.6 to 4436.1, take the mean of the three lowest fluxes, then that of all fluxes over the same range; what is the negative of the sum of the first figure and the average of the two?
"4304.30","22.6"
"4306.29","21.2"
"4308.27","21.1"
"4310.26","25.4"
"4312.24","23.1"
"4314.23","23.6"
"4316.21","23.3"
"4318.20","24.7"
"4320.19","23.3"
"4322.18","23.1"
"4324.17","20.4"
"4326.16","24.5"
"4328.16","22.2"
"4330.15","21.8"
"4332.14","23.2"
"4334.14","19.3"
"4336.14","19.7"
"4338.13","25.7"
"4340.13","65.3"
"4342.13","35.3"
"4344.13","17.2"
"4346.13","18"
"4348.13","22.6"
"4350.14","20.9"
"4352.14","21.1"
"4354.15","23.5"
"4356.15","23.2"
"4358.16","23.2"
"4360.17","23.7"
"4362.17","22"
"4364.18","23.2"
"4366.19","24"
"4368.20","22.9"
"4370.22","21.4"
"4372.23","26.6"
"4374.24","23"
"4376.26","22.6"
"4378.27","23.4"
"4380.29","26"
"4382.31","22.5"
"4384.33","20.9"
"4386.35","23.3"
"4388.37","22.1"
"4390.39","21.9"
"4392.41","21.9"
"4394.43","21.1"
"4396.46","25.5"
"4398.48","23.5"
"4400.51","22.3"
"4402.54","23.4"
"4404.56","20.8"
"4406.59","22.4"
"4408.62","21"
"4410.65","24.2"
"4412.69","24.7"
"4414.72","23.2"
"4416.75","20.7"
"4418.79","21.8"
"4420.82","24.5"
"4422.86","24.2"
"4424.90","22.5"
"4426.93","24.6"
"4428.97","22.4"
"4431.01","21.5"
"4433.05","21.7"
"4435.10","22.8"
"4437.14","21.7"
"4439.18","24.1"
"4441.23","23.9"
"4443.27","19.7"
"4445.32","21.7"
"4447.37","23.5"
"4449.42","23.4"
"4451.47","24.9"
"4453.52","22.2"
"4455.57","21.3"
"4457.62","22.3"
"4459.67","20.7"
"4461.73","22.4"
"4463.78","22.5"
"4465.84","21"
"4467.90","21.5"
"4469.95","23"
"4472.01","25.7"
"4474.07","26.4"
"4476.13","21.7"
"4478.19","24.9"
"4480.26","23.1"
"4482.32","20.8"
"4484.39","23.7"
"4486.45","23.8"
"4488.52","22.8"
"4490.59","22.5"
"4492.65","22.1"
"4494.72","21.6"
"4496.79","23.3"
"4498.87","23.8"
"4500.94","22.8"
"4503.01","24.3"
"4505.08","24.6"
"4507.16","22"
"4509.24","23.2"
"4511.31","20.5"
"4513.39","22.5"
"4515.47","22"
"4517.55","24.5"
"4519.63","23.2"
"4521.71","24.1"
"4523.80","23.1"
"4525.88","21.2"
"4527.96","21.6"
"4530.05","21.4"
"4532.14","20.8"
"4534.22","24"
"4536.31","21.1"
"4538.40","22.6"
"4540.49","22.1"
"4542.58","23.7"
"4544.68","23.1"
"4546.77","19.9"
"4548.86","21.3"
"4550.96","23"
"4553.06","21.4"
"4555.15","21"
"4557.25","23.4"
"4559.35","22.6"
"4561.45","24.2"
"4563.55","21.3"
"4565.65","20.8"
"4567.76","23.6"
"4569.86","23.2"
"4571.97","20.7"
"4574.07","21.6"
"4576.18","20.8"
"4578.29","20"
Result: -43.0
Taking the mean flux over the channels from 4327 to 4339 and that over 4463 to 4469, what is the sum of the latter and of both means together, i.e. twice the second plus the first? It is 65.3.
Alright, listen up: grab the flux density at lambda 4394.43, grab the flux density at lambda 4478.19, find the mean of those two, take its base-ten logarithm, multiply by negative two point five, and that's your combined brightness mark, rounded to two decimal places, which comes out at -3.40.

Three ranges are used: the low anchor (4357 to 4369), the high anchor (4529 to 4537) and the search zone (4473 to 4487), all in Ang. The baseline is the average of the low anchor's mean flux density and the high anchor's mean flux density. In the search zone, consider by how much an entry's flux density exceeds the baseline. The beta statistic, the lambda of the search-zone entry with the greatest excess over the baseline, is 4474.07 Ang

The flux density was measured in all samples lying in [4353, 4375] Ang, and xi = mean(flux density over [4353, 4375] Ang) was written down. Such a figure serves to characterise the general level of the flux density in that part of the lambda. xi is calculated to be 23.3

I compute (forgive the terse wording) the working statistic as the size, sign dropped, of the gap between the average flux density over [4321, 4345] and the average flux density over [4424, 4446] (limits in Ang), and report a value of 4.1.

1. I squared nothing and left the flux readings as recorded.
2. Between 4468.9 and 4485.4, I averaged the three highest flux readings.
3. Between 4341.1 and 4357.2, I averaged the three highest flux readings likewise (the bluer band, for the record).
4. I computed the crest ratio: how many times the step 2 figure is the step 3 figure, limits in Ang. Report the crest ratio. 0.94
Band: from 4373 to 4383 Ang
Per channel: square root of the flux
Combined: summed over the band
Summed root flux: 24.2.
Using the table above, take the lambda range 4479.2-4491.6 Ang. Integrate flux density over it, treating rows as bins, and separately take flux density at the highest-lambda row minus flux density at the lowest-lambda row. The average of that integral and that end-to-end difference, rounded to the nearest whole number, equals 141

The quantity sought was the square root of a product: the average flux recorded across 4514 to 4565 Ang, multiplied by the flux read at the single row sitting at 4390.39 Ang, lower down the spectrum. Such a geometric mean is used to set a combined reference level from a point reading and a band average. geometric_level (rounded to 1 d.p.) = 22.1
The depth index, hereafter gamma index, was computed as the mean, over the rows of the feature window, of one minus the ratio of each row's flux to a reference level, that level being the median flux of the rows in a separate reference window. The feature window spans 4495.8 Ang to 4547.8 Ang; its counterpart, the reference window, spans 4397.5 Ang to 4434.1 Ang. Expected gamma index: -0.007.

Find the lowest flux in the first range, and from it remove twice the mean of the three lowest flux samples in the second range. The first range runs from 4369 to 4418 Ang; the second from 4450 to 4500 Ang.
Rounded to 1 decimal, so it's -21.0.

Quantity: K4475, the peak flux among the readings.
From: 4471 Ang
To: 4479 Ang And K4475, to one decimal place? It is 26.4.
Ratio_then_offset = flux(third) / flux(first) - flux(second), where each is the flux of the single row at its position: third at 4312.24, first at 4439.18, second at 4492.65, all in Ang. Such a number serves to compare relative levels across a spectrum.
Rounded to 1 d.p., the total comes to -21.1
